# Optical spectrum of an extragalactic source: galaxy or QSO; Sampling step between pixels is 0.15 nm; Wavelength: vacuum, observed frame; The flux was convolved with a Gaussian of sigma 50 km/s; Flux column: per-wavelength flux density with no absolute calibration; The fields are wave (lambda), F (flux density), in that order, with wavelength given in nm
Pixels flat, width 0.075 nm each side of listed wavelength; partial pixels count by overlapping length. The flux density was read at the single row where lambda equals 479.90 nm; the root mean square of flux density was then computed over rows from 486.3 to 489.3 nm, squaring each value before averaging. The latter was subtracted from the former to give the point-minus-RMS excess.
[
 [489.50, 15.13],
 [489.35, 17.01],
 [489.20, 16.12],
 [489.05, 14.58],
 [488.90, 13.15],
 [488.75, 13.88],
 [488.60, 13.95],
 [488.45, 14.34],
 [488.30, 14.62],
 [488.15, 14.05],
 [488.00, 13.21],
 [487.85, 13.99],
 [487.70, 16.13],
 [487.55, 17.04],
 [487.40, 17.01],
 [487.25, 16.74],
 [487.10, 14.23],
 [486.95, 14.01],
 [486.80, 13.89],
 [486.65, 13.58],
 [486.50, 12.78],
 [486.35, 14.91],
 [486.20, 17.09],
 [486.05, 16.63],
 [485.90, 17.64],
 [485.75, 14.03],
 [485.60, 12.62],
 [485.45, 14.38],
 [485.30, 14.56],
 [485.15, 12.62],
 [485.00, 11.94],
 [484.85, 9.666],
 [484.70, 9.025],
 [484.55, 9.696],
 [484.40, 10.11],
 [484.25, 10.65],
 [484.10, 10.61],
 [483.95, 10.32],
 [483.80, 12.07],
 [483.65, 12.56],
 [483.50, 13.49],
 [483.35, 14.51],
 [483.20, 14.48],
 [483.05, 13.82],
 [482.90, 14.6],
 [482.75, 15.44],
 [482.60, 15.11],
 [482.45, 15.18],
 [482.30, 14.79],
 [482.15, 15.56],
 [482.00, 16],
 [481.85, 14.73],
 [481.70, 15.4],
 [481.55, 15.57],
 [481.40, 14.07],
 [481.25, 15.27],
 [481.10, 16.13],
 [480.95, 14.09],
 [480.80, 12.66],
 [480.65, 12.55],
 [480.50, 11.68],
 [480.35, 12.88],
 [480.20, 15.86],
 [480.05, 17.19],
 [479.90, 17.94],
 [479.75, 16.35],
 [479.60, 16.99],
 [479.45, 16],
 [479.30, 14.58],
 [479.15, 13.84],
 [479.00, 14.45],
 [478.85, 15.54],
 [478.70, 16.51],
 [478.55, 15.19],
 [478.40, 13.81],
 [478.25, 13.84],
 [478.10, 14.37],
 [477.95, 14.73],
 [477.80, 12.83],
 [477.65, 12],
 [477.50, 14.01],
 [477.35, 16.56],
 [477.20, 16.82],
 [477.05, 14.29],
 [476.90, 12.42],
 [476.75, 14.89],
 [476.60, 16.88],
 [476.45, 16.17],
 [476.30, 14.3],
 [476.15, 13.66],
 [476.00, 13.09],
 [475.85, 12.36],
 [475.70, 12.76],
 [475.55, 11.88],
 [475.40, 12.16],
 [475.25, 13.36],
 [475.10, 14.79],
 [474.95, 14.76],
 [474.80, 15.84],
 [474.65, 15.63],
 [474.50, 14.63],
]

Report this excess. 3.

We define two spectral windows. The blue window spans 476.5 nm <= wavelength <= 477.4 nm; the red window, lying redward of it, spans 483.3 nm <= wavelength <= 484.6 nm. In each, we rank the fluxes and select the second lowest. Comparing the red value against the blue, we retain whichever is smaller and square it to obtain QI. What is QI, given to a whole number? 102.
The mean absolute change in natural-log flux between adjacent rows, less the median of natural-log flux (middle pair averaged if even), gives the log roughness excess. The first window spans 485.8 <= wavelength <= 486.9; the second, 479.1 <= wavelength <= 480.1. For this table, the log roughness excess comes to -2.72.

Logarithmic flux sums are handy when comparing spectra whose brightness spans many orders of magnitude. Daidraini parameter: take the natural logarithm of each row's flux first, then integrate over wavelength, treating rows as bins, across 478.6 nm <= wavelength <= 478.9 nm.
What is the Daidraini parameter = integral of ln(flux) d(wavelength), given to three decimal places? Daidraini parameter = 0.832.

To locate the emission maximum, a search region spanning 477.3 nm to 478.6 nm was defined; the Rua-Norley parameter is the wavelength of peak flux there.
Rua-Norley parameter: 477.35 nm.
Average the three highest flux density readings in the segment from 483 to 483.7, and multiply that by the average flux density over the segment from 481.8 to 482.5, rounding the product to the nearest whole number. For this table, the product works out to 218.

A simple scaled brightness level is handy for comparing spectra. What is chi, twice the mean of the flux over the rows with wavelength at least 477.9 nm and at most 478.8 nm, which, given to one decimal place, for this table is 29.5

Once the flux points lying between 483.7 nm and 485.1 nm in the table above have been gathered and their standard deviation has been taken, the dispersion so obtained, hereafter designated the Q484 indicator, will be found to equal 1.0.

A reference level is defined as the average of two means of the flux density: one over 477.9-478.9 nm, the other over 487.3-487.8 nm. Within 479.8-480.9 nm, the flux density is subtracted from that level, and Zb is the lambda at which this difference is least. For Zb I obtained 479.90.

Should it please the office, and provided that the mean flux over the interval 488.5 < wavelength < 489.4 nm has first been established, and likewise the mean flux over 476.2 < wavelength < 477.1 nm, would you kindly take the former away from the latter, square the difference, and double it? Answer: 0.0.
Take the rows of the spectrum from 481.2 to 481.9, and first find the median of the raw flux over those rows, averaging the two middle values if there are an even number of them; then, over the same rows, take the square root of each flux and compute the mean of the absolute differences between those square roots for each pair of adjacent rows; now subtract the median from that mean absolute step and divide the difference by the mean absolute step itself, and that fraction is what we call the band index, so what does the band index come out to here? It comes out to -132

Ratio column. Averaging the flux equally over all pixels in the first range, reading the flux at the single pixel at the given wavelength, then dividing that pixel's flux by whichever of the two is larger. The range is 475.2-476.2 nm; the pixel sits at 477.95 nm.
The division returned 1.00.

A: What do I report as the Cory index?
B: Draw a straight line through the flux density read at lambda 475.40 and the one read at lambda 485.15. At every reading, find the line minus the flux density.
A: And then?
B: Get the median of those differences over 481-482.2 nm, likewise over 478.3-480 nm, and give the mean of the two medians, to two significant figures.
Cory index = -3.1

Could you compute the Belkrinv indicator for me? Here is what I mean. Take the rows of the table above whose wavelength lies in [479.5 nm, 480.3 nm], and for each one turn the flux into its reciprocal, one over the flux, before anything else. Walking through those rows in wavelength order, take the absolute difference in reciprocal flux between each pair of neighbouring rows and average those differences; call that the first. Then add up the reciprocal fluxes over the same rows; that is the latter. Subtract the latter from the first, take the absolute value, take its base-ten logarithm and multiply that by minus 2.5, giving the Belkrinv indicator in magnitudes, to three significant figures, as 1.33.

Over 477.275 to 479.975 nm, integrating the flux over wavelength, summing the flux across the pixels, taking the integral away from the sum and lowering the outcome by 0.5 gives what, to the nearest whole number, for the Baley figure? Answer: 229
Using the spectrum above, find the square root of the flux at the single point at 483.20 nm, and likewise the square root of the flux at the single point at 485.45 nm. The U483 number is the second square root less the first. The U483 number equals 0.0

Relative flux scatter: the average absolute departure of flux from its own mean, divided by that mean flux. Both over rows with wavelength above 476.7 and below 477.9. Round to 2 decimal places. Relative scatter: 0.10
